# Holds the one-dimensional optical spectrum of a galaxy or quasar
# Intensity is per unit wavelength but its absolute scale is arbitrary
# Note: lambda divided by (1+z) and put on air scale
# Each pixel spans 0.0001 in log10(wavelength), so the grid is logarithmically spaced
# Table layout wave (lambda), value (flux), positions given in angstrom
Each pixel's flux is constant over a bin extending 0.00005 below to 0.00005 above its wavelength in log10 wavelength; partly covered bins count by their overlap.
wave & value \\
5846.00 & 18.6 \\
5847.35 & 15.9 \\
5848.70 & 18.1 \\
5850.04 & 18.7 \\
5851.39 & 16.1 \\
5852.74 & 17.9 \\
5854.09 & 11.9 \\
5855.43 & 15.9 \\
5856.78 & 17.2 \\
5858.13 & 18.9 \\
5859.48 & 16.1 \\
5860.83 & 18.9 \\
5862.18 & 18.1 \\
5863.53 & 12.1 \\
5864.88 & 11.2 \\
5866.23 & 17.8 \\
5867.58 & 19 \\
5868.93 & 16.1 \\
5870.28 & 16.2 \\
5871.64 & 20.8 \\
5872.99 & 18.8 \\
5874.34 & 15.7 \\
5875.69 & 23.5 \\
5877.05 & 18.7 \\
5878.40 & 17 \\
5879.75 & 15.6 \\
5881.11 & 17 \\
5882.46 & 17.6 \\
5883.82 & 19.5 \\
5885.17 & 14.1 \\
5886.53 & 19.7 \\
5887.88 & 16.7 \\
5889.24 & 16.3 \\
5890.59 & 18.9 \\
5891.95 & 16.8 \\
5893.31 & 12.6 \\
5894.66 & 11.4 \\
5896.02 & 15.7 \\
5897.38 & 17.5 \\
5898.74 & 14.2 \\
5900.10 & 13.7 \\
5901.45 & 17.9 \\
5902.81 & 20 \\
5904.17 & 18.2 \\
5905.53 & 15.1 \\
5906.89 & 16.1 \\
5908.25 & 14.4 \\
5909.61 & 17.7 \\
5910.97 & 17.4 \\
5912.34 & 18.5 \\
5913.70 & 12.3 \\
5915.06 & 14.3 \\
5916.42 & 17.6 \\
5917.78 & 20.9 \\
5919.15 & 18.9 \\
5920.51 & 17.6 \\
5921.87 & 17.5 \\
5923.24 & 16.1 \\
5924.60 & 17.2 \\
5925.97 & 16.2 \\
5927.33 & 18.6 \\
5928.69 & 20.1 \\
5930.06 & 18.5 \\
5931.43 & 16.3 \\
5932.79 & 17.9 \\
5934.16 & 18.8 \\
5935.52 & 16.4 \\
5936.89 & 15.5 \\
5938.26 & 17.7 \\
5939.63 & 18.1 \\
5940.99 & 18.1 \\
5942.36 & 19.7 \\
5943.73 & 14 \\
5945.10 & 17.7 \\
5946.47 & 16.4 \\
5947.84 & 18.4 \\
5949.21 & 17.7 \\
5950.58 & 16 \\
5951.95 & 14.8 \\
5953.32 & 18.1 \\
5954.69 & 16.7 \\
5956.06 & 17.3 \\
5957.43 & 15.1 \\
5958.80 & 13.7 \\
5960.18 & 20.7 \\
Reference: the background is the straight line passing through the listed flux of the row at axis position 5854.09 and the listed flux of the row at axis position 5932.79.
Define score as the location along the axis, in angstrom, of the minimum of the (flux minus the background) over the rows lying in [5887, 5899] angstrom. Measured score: 5894.66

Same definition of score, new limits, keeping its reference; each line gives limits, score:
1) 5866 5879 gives 5874.34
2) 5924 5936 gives 5935.52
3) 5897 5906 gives 5900.10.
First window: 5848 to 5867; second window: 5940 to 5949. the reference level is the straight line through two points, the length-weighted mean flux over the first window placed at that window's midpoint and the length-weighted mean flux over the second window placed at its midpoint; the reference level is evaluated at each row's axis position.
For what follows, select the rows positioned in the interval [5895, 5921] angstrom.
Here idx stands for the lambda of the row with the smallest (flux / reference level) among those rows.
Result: 5913.70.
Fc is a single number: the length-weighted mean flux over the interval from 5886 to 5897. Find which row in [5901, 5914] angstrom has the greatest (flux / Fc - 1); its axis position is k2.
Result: 5902.81 angstrom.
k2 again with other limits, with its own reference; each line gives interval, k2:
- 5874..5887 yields 5875.69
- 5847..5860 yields 5858.13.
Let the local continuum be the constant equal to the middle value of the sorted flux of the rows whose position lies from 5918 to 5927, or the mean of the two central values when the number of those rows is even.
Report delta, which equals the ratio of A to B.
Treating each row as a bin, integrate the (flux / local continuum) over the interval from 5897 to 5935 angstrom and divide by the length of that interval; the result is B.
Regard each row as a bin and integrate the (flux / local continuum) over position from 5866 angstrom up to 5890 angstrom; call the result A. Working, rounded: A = 24.6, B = 0.99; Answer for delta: 24.9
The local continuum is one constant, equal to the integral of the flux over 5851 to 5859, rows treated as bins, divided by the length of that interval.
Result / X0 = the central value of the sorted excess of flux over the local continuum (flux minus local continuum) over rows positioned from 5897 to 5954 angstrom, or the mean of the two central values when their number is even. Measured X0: 1.3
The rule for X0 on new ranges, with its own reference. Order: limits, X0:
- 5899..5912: 1.1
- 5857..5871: 0.7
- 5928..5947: 1.5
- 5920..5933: 1.2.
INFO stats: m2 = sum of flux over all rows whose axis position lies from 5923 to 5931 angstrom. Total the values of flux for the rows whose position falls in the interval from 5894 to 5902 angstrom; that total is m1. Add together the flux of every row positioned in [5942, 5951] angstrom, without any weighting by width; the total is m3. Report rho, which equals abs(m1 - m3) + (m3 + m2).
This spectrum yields 256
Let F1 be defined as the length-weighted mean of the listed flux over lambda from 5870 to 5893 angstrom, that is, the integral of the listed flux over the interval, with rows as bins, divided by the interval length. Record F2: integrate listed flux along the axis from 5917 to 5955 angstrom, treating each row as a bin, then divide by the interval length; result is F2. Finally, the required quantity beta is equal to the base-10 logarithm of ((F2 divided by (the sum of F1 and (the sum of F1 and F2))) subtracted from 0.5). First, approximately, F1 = 17.8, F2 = 17.5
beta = -0.770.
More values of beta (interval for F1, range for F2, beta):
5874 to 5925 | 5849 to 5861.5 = -0.780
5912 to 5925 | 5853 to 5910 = -0.766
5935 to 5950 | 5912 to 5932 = -0.782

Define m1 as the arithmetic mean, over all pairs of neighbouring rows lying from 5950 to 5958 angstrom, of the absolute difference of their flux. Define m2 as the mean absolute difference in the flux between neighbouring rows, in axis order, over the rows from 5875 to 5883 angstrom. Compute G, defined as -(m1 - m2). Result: 0.2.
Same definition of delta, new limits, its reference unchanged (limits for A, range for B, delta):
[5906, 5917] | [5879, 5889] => 10.3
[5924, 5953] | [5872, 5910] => 29.9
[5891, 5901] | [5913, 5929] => 8.6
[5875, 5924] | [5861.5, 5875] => 49.8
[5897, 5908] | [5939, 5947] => 10.4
